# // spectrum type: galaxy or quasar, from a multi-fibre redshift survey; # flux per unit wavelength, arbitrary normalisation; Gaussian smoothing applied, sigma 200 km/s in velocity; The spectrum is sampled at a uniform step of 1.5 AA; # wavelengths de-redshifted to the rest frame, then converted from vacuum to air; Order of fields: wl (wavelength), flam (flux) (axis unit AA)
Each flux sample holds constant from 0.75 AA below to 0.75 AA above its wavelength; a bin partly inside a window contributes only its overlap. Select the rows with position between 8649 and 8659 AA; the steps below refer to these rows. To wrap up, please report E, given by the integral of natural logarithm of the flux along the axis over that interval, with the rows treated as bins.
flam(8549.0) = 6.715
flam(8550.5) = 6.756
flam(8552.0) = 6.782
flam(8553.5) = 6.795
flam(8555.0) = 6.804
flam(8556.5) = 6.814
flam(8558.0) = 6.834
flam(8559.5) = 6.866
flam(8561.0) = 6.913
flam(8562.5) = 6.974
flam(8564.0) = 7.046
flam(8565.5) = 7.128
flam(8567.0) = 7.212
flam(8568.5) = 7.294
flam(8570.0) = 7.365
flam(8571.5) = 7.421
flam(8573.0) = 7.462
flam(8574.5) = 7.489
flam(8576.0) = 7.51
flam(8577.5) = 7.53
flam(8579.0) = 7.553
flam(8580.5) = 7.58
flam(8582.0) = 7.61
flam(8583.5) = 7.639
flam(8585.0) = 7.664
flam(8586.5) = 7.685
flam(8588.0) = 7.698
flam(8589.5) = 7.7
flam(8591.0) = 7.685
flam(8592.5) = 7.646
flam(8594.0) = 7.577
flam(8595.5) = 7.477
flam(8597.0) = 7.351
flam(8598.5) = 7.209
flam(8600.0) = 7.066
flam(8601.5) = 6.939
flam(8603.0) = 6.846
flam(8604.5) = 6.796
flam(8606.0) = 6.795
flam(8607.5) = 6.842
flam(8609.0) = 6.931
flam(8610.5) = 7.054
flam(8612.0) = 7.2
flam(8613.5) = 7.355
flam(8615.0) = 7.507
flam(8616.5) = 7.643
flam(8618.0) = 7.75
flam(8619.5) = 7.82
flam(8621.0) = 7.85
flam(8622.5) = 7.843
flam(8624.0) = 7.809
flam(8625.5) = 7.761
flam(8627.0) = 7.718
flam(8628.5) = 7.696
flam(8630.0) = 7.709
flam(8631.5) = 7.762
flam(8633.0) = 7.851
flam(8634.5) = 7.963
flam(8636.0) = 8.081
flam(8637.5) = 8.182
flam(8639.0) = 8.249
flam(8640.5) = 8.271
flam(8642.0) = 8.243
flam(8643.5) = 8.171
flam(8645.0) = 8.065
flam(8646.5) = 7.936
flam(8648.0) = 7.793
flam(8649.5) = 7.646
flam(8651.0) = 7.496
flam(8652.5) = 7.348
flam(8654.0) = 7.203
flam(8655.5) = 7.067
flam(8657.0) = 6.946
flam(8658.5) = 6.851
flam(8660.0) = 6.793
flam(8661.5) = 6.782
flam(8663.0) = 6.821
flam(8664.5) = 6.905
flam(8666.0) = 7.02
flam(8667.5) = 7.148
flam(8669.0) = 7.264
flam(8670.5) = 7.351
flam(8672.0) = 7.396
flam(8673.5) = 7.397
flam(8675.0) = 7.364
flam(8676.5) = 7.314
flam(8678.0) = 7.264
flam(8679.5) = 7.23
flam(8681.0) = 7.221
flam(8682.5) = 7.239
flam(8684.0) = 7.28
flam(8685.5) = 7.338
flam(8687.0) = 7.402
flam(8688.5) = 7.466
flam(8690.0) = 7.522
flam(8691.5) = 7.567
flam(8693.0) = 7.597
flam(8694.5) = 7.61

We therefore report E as 20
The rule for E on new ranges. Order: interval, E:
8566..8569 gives 6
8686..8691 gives 10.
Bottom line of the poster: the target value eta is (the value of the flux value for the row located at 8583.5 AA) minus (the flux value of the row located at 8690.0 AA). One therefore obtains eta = 0.12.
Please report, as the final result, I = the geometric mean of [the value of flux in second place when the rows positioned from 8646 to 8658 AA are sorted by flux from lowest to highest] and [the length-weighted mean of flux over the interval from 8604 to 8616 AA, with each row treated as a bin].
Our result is 7.07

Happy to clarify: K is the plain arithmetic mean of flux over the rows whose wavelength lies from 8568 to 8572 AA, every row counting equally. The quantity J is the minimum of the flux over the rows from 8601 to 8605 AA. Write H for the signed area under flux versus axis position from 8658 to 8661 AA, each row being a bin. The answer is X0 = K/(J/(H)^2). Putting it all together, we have 453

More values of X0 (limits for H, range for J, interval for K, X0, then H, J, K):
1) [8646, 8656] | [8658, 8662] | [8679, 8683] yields 5994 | 75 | 6.782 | 7.23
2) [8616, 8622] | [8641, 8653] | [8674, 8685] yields 2154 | 47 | 7.348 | 7.27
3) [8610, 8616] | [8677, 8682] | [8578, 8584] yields 2020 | 44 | 7.221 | 7.60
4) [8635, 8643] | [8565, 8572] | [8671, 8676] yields 4455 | 66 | 7.128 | 7.39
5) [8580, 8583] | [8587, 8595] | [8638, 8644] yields 565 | 23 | 7.577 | 8.23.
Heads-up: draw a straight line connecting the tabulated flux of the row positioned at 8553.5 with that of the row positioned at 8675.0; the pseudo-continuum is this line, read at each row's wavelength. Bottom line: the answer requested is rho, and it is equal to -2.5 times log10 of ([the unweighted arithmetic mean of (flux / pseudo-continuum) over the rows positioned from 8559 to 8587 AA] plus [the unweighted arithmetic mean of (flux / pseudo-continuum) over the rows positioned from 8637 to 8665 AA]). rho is -0.809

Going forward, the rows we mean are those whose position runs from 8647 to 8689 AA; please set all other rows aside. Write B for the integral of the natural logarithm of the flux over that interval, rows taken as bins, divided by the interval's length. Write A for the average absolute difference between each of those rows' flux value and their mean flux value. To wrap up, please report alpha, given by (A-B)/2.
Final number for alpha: -0.891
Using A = 0.20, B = 1.98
